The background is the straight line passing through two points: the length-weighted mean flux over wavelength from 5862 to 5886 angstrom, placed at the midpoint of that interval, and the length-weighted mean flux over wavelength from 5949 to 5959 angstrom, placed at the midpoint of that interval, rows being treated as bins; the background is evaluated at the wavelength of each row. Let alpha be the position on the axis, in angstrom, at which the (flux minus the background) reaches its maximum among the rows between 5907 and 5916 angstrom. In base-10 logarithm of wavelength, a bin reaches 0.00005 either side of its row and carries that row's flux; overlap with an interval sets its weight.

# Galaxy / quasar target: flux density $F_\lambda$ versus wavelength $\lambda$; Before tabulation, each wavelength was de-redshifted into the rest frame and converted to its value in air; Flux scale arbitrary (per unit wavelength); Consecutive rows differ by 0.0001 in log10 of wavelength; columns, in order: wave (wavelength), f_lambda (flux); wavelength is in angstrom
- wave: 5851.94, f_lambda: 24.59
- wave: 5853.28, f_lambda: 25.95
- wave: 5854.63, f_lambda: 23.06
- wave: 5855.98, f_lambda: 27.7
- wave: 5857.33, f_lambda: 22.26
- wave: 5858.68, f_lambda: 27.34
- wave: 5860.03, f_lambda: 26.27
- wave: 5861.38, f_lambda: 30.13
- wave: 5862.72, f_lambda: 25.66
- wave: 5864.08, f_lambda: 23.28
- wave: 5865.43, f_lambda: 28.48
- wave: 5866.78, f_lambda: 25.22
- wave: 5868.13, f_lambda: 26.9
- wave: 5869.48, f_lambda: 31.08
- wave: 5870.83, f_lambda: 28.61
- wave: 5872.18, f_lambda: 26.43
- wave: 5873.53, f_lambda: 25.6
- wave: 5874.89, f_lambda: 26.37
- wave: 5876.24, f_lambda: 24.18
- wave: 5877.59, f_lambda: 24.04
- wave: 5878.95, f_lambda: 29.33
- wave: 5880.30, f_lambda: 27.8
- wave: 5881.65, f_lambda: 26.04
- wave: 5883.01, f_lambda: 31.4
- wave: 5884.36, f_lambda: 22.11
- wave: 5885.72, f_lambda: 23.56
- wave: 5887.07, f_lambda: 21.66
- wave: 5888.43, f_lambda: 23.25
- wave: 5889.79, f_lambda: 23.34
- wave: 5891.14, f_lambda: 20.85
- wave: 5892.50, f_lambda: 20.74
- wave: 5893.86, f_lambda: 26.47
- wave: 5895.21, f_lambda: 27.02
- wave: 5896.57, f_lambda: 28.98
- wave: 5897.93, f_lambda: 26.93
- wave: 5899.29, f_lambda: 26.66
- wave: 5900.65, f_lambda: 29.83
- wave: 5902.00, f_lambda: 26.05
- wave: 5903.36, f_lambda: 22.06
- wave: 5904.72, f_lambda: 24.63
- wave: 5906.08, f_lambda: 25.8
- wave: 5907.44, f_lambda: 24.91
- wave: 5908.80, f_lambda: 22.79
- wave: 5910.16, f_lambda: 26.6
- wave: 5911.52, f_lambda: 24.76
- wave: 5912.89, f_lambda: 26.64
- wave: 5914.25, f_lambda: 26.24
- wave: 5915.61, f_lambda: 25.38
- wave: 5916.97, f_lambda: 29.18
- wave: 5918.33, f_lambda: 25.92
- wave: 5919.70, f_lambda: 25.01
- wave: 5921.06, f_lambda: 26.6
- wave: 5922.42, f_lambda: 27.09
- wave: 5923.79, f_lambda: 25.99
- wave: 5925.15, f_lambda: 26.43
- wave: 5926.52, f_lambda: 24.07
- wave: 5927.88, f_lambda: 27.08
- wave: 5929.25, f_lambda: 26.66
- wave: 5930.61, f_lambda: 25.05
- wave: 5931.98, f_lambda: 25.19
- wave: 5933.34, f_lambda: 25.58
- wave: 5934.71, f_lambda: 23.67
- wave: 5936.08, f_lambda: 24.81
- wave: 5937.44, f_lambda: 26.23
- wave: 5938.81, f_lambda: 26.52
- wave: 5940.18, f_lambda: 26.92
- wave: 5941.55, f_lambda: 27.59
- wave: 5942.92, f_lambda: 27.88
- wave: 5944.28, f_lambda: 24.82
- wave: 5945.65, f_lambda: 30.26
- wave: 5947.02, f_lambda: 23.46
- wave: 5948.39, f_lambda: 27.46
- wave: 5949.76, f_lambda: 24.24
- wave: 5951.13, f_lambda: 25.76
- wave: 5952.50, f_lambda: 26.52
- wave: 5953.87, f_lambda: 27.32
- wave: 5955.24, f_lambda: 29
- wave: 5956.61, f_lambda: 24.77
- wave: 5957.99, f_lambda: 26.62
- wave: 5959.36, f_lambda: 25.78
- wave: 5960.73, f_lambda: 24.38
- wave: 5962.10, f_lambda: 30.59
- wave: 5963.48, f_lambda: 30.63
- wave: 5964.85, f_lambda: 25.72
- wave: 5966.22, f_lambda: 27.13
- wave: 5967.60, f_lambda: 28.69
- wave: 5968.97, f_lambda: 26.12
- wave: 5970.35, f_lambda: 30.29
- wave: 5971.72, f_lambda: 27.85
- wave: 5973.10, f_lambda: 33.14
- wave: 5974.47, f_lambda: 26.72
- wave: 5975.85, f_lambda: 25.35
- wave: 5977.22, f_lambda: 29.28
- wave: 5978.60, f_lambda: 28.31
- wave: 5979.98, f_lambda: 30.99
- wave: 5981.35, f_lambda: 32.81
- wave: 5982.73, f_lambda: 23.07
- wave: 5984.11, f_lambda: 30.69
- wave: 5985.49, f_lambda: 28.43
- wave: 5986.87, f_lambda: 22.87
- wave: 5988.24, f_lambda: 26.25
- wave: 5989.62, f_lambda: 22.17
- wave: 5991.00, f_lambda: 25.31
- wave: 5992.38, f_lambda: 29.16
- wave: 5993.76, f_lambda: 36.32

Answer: 5912.89 angstrom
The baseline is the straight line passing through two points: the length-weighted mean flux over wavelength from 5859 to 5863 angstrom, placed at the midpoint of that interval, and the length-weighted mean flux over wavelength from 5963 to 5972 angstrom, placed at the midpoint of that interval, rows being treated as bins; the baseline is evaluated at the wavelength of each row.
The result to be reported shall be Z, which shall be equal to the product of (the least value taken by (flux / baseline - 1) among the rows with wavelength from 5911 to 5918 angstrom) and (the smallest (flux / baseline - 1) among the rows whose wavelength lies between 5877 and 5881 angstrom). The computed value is 0.0142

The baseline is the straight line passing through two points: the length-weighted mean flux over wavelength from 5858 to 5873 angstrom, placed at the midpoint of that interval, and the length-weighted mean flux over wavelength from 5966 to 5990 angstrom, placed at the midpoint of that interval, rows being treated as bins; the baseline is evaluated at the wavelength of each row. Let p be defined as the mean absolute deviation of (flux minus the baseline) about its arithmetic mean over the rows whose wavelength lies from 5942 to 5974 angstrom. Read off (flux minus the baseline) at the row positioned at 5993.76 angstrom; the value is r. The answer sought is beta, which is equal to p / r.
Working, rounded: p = 2.0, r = 8.4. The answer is 0.2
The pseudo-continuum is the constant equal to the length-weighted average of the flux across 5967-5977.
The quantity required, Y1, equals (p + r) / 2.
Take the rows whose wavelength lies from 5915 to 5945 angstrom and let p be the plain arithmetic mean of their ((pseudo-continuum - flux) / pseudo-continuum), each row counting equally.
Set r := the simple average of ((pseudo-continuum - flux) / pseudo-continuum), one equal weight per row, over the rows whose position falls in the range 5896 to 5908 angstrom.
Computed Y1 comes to 0.079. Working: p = 0.081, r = 0.076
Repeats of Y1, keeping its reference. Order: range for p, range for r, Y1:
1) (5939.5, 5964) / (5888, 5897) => 0.096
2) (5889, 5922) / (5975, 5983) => 0.051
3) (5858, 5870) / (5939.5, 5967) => 0.048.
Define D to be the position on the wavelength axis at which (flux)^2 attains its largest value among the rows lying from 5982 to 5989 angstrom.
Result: 5984.11 angstrom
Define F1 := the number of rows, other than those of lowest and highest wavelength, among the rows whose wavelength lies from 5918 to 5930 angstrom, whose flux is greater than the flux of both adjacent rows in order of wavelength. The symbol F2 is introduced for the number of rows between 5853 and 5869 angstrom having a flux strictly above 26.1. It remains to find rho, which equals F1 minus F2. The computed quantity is -3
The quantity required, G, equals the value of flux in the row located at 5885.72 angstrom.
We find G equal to 23.56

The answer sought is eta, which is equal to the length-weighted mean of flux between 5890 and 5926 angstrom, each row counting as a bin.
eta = 25.7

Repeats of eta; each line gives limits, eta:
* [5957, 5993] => 27.6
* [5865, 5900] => 25.9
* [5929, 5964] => 26.4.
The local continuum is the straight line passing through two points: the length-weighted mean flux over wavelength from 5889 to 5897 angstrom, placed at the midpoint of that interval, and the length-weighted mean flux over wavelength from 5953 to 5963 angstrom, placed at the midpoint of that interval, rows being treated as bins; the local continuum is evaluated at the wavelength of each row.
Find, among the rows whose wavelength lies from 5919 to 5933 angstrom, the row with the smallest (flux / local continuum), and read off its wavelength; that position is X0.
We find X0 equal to 5926.52 angstrom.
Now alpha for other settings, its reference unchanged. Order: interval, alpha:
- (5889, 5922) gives 5900.65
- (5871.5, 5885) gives 5883.01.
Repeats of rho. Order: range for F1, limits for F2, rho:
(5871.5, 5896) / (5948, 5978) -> -10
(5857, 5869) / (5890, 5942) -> -16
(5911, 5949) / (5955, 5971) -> 0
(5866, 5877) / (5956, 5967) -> -2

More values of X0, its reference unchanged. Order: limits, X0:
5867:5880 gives 5877.59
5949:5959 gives 5949.76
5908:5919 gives 5908.80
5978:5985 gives 5982.73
